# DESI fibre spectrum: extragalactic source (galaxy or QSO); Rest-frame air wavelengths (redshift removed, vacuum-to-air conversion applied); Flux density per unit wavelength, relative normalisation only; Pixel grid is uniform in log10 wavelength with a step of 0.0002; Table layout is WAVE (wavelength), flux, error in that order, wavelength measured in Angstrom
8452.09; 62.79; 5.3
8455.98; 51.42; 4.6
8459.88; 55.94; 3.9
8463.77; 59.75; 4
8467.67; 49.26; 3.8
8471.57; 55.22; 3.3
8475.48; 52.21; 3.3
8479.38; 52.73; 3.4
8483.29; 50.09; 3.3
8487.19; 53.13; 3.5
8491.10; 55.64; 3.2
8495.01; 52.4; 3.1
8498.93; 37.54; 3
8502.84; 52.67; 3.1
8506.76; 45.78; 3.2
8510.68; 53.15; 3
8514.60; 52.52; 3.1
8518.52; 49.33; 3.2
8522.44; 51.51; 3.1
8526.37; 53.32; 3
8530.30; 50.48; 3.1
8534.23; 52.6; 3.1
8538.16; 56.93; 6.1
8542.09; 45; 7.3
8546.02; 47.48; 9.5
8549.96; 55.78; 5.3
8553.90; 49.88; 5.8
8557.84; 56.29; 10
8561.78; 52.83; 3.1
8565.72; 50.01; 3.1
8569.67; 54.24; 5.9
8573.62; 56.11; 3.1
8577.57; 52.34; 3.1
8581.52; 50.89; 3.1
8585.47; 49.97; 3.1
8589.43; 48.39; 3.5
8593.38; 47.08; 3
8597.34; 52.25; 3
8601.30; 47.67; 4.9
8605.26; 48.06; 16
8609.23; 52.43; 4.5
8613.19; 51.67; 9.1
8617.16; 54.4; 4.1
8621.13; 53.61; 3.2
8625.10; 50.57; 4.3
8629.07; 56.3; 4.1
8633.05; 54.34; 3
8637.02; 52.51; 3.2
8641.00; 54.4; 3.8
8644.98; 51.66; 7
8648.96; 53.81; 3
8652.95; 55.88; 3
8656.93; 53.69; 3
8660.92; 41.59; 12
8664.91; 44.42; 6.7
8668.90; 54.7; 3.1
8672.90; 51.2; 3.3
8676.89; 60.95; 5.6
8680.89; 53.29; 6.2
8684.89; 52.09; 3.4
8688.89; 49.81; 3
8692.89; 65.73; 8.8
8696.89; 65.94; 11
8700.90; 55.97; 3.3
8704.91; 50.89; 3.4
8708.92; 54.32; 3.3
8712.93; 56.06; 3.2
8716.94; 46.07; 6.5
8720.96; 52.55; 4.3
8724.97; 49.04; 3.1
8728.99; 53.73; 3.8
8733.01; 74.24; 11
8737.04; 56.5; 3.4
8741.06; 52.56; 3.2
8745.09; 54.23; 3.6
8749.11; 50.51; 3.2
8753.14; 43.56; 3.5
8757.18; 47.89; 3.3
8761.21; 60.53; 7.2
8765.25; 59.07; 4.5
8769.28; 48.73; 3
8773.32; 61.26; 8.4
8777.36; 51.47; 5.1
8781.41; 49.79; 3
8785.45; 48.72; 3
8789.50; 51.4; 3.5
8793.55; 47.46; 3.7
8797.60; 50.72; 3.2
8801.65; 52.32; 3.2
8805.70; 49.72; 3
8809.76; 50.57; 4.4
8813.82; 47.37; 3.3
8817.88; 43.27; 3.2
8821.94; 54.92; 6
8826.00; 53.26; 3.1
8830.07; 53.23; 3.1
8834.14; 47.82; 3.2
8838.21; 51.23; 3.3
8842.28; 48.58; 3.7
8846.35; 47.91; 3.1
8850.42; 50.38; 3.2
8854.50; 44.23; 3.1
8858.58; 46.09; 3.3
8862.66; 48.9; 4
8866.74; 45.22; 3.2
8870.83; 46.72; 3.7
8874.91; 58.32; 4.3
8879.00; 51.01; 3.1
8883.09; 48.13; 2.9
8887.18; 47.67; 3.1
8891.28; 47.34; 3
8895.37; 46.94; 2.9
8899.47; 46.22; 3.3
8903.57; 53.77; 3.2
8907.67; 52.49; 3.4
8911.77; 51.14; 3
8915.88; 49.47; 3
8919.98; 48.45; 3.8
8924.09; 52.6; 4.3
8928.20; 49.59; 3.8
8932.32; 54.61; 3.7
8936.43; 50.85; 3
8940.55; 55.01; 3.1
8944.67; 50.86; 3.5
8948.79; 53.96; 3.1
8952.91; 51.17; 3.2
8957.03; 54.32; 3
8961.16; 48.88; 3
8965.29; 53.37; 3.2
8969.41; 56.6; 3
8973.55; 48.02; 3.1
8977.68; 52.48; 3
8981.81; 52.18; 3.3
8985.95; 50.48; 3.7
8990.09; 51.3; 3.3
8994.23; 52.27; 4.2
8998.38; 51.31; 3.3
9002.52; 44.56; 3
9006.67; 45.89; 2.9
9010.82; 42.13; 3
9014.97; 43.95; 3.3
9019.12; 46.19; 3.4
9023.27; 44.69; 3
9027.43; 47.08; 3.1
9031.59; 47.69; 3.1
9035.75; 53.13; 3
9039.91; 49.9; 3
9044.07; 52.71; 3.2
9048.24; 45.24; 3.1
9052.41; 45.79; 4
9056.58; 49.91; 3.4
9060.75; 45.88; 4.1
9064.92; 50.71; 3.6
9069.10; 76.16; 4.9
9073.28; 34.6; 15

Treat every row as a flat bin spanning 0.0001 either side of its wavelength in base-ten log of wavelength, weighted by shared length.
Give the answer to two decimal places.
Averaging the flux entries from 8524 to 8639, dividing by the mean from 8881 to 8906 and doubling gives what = 2.14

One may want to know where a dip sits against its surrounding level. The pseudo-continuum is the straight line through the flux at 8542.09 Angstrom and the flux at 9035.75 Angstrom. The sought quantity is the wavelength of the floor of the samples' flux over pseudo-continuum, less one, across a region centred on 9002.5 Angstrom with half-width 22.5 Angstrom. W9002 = 9010.82 Angstrom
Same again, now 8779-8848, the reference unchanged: 8817.88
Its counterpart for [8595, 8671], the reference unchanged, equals 8660.92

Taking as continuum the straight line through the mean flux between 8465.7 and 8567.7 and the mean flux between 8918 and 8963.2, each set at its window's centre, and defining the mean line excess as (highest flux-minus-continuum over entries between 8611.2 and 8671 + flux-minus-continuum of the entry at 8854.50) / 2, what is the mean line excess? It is -1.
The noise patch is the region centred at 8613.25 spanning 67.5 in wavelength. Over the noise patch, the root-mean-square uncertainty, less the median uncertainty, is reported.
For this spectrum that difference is 2.0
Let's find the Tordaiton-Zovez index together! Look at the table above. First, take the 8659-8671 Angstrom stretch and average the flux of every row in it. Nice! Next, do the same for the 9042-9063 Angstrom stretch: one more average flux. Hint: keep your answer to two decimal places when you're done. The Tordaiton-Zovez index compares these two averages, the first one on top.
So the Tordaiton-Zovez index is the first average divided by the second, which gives 0.98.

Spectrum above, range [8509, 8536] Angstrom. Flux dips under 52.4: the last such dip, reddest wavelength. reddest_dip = 8530.30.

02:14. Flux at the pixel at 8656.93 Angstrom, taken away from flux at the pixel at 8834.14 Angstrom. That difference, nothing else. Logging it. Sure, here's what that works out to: -6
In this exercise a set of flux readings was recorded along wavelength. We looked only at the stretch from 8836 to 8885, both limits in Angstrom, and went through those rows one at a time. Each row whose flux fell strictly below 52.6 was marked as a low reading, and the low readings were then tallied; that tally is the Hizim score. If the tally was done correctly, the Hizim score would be 11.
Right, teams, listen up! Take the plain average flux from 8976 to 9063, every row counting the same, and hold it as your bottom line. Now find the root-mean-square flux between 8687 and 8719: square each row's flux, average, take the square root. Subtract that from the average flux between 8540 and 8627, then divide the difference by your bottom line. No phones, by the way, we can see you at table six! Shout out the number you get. -0.10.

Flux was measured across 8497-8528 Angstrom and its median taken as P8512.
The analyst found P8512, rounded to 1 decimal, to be 52.0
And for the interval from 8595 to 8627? 52.0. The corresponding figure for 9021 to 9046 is 48.8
